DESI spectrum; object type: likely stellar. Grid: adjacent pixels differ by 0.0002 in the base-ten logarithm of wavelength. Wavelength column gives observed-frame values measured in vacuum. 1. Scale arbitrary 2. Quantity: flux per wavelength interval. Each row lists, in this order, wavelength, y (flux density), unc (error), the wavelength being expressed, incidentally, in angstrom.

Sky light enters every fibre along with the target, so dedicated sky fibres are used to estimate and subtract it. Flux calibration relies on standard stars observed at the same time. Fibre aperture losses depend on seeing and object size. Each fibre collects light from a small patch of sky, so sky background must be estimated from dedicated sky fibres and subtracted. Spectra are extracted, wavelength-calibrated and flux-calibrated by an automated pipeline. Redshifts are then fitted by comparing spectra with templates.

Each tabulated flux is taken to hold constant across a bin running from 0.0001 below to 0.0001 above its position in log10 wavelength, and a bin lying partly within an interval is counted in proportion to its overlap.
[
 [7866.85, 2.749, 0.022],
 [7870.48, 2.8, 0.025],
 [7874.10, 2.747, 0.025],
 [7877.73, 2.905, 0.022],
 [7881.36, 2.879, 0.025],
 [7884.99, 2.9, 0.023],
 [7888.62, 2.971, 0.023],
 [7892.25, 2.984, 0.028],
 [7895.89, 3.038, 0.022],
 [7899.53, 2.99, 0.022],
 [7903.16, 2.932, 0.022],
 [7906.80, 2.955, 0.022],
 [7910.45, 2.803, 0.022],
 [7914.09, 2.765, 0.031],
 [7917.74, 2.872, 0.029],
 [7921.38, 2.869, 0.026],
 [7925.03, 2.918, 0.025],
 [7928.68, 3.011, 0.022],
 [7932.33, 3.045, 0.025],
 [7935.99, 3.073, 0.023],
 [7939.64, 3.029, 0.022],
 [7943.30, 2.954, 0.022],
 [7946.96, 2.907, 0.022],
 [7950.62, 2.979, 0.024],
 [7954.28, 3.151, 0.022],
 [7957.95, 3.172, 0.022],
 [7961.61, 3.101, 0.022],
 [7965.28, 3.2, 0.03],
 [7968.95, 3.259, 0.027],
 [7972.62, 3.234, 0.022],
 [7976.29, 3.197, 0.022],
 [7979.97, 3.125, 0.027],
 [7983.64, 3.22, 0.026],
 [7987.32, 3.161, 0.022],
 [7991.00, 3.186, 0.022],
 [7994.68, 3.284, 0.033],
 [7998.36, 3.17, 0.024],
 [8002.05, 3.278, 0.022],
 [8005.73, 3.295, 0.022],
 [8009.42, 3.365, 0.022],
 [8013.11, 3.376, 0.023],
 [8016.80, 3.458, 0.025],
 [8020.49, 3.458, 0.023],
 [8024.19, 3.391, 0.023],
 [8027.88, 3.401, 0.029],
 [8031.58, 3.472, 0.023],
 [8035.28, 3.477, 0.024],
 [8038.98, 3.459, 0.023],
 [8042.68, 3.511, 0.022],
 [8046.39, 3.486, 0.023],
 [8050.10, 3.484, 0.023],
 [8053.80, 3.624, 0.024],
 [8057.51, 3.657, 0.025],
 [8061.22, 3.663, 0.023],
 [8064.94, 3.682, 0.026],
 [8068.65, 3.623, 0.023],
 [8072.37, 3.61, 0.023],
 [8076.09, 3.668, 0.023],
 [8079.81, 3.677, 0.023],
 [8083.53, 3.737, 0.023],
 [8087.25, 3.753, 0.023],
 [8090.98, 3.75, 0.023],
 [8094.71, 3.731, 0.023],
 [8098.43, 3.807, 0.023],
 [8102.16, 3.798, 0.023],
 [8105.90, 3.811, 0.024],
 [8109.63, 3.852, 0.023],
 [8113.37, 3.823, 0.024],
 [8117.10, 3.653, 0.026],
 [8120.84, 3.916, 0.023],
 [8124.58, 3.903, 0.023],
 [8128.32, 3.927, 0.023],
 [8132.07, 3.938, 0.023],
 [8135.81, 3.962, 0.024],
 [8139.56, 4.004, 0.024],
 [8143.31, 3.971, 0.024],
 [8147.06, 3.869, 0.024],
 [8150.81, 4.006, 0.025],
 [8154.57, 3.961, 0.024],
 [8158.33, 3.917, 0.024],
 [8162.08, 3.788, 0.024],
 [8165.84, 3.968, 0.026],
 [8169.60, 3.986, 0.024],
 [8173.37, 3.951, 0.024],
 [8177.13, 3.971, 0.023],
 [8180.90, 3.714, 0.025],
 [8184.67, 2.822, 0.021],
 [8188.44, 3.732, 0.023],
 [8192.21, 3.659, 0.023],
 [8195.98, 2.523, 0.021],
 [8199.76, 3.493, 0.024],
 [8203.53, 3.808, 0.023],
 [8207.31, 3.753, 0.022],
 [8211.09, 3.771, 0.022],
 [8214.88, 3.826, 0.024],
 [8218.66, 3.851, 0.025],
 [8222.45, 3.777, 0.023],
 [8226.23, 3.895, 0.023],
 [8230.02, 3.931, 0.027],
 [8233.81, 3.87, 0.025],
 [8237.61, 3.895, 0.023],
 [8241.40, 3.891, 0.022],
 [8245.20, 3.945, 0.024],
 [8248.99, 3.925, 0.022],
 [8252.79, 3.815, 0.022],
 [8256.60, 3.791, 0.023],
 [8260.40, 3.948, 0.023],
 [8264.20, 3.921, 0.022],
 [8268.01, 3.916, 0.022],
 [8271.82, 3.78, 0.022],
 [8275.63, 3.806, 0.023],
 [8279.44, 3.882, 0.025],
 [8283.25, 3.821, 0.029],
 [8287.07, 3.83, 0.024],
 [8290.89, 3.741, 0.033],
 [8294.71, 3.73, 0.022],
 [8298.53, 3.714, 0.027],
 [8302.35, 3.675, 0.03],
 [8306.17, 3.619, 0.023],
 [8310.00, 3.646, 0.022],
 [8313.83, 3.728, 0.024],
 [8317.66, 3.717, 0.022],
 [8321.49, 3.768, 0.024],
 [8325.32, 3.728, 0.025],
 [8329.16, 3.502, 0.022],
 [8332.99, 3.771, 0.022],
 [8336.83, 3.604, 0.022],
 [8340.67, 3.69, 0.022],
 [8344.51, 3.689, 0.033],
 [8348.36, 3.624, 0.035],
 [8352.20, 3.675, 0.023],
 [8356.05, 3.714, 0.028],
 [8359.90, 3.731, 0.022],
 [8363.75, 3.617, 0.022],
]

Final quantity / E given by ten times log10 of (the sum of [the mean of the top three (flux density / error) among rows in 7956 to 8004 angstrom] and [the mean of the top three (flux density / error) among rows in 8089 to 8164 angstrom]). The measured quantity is 25.0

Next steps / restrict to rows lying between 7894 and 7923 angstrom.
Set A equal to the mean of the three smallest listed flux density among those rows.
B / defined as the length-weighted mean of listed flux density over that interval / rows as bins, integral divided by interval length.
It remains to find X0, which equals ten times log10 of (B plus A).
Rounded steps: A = 2.8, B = 2.90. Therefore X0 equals 7.6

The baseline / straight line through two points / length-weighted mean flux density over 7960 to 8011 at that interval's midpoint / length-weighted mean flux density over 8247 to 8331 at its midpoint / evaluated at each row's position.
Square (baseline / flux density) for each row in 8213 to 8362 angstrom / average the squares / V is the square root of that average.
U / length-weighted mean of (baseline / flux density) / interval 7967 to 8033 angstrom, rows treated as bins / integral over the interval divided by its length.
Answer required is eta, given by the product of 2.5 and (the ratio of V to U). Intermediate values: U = 0.99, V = 1.00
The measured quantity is 2.54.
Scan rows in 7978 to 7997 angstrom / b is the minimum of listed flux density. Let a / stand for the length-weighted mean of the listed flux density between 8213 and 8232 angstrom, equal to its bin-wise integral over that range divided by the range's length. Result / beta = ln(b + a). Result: 1.94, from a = 3.9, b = 3.125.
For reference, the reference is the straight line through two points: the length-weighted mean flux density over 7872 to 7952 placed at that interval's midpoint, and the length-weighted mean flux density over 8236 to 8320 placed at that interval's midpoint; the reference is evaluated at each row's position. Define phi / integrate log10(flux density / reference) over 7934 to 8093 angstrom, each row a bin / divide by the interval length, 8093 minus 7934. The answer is 0.025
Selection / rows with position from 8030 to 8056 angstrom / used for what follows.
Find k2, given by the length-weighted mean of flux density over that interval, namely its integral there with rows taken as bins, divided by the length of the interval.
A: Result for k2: 3.5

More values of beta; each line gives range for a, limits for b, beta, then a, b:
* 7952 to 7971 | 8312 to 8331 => 1.90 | 3.2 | 3.502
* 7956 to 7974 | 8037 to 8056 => 1.89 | 3.2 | 3.459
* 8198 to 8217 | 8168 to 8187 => 1.88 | 3.7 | 2.822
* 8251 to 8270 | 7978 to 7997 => 1.95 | 3.9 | 3.125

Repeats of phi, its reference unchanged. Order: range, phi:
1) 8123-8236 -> 0.023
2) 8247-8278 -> 0.011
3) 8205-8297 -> 0.012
